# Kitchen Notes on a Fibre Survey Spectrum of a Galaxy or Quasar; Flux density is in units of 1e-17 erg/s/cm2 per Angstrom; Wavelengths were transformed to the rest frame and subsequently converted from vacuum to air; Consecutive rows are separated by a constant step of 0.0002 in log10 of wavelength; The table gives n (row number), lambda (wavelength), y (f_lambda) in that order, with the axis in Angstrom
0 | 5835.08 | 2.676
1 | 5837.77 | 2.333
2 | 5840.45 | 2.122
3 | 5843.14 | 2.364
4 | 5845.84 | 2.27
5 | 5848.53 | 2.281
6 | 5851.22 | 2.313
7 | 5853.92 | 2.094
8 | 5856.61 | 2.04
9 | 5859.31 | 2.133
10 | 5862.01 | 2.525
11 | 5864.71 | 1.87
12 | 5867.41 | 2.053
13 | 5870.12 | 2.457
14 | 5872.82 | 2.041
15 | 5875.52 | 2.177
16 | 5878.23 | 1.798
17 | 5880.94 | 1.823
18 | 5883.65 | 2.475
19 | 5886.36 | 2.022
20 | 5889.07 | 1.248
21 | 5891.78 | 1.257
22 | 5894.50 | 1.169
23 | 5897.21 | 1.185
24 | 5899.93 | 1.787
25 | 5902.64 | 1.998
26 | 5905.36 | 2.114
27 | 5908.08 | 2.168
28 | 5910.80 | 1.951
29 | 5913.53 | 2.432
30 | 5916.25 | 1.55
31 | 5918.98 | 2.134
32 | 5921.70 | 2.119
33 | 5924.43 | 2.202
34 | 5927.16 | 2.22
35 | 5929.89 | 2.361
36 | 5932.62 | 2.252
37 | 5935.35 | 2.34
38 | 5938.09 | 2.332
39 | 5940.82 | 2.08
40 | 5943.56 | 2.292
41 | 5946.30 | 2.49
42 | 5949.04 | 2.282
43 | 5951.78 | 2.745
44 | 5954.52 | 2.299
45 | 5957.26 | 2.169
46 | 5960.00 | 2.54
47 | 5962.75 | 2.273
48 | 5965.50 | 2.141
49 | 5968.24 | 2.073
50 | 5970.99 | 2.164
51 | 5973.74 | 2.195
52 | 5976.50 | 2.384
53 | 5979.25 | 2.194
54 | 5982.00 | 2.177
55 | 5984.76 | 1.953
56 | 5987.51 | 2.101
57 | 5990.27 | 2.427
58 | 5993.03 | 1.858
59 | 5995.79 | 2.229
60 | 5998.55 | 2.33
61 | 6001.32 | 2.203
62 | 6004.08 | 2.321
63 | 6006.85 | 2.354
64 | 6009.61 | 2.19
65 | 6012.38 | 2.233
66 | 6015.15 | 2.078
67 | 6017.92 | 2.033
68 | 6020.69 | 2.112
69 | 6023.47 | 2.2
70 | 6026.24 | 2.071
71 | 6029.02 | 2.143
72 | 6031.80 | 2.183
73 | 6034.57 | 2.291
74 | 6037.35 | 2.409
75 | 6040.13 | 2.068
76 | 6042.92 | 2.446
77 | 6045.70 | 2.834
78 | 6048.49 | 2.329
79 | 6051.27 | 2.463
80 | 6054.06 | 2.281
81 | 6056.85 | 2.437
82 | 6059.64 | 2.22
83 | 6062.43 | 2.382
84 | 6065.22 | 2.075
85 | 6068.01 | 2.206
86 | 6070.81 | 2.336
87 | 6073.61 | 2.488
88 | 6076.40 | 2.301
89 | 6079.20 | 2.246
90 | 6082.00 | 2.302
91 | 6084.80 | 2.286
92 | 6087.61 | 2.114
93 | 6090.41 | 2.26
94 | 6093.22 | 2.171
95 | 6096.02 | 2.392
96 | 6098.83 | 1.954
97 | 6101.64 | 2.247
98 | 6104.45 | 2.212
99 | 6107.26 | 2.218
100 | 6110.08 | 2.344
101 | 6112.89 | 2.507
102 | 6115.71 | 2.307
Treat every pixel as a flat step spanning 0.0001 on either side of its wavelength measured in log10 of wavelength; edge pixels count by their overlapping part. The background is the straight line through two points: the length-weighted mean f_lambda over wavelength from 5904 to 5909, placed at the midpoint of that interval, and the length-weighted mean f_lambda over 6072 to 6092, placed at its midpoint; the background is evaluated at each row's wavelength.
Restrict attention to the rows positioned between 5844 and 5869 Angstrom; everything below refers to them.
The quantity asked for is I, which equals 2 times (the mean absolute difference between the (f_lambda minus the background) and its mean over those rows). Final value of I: 0.312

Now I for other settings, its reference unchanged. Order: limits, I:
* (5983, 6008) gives 0.294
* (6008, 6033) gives 0.115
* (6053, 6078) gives 0.191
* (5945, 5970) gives 0.348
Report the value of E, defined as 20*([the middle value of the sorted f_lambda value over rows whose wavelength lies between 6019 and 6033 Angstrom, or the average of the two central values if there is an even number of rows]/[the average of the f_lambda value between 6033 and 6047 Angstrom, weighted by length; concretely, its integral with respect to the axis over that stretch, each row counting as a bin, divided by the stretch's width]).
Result 17.8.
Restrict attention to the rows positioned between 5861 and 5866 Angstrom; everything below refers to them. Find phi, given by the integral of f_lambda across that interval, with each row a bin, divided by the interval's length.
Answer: 2.18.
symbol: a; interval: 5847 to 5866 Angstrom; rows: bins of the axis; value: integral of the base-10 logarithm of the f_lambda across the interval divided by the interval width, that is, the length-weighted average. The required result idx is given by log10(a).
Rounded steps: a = 0.337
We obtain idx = -0.472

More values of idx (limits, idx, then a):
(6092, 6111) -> -0.462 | 0.345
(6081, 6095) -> -0.459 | 0.348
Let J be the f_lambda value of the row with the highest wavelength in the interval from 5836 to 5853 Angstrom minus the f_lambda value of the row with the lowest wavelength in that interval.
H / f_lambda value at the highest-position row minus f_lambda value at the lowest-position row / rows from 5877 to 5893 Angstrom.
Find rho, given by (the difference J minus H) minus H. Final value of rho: 1.06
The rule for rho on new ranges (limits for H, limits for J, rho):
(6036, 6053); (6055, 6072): -0.21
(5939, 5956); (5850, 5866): -0.88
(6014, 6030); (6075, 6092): -0.17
